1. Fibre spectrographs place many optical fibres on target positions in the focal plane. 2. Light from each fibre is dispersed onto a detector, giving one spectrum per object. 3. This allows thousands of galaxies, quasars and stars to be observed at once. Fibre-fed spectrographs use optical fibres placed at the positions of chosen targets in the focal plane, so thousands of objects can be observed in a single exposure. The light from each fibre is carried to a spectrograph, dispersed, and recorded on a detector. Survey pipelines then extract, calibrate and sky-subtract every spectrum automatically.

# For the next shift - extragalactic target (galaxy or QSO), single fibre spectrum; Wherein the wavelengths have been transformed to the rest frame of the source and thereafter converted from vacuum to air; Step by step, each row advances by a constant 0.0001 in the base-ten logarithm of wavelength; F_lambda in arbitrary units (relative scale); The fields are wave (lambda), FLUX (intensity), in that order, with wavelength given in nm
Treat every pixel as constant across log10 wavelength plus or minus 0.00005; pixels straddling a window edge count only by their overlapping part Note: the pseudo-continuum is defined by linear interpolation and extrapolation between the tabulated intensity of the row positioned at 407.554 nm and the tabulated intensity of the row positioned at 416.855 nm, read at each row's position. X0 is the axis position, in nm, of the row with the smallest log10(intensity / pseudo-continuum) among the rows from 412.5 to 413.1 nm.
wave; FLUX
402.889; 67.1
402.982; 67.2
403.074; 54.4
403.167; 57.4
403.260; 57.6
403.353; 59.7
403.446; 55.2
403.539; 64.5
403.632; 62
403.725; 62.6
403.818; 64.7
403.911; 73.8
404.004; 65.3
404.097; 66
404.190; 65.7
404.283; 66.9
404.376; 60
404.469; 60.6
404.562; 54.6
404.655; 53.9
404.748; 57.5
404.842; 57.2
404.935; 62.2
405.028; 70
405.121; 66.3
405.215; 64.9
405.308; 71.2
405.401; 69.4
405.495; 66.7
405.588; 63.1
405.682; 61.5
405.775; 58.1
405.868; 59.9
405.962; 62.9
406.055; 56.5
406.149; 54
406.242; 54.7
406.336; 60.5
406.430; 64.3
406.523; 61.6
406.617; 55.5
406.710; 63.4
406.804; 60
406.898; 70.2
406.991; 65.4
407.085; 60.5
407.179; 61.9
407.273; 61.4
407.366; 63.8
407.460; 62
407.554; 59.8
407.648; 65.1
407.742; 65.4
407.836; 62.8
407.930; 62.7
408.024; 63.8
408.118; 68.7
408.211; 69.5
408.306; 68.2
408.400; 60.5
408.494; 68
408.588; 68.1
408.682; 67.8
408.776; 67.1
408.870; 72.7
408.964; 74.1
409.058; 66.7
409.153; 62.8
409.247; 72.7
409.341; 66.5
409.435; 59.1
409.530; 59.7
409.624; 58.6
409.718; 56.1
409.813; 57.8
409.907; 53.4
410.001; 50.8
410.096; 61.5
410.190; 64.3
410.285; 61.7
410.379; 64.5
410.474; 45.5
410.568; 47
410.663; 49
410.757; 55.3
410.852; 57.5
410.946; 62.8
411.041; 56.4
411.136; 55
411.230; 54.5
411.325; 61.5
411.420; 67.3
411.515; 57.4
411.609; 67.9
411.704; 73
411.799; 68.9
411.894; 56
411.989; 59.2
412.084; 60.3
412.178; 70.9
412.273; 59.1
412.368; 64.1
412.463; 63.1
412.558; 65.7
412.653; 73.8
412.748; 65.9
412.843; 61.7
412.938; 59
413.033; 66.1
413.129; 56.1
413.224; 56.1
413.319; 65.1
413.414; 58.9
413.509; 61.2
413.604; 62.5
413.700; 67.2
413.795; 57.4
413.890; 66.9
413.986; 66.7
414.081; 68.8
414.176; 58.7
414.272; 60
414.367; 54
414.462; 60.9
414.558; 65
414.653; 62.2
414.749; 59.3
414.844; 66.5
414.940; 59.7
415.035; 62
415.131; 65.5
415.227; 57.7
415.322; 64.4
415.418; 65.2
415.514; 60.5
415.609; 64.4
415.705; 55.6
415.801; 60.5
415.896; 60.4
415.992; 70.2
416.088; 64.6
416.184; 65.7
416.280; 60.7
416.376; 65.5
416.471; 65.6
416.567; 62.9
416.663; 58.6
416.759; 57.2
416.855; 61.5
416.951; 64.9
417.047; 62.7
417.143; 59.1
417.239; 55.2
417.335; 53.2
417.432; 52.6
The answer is 412.938 nm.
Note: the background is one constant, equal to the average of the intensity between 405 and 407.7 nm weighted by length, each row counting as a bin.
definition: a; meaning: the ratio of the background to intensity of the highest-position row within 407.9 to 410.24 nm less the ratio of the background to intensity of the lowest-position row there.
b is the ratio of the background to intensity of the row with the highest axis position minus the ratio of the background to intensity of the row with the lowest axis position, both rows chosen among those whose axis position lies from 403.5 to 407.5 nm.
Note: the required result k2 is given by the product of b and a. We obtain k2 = -0.001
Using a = -0.02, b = 0.04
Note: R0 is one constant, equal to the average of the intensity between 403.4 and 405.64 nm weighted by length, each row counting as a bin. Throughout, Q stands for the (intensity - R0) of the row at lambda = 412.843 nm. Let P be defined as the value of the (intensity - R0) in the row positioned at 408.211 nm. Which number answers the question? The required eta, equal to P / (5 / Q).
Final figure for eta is -2.2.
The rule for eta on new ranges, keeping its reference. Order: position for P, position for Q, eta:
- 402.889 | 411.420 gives 2.7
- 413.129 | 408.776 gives -5.3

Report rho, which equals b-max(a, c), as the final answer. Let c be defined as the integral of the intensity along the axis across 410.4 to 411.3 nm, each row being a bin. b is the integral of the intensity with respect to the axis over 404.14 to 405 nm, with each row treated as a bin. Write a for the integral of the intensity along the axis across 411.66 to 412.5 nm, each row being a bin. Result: -1.9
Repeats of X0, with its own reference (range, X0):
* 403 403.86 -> 403.074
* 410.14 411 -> 410.474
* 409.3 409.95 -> 409.907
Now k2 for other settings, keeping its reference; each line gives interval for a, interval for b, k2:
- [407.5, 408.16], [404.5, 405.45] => 0.033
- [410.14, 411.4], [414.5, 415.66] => 0.000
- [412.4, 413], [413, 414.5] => 0.006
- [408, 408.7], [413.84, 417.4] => -0.014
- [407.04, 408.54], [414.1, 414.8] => 0.001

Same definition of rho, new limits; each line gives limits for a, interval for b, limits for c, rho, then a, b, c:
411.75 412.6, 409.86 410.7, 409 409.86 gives -7.1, 53.6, 46.5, 54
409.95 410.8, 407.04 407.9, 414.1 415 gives -1.2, 47.2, 53.7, 55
